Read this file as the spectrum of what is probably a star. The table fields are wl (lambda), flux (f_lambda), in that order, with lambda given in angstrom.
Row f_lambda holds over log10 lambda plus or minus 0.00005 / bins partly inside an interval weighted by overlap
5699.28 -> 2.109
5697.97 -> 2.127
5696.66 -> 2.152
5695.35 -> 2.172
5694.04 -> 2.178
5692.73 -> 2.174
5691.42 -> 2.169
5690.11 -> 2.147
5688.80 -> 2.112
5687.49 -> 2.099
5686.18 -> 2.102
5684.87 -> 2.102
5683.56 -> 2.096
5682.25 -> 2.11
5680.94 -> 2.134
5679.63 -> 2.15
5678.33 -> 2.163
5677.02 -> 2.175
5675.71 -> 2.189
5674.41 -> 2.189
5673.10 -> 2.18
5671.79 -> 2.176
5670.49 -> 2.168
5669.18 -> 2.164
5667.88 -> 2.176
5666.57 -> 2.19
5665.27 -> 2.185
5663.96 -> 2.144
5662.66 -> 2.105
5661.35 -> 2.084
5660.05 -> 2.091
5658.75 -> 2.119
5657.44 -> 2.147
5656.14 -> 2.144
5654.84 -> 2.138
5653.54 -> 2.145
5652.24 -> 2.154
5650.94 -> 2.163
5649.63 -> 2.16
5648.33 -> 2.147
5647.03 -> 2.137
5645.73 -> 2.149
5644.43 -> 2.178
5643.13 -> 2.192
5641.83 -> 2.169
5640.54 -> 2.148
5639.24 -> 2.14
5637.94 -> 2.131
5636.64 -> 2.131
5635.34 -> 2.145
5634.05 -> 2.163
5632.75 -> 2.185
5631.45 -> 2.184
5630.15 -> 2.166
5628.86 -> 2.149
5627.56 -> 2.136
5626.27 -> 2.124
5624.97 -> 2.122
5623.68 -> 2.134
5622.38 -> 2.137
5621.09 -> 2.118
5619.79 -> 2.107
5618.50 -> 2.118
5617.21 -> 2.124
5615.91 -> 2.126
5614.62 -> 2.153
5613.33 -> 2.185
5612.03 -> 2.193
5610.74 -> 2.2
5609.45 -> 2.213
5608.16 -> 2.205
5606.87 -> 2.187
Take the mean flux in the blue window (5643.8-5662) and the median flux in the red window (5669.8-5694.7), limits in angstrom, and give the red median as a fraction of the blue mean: 1.01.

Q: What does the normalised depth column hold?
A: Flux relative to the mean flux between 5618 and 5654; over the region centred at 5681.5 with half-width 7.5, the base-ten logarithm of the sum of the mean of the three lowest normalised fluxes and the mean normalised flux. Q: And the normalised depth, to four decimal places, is 0.2948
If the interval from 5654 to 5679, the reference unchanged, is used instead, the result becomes 0.2962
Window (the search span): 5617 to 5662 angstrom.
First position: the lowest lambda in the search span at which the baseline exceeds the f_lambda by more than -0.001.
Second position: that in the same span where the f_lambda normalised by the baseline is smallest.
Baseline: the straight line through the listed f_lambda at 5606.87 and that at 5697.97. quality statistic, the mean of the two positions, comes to 5618.5 angstrom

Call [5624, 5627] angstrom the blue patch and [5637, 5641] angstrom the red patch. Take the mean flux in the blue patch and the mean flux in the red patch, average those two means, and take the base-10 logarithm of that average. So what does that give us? 0.329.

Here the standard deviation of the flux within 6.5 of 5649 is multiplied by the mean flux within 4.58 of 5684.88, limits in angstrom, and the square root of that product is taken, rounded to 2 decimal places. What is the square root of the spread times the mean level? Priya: 0.19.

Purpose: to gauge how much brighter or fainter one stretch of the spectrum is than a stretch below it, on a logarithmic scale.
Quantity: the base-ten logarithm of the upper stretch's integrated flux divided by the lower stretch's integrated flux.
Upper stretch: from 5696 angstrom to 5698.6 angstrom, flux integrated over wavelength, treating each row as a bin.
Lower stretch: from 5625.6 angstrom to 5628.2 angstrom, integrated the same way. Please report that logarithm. 0.0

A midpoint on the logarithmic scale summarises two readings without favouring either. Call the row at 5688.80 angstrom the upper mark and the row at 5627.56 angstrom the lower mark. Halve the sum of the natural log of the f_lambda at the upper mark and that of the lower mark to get 0.753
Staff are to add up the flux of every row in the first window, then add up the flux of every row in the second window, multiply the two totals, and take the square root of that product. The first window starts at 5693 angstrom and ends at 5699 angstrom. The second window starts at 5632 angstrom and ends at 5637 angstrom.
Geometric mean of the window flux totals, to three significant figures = 8.63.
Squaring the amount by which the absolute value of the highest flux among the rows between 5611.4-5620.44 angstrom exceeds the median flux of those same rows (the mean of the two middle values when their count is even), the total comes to 0.0045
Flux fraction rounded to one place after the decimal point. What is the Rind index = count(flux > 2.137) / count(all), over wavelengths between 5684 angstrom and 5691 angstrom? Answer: 0.2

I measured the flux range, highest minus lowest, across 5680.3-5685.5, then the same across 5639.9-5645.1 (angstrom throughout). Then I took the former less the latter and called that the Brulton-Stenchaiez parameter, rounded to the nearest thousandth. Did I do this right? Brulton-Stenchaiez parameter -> -0.006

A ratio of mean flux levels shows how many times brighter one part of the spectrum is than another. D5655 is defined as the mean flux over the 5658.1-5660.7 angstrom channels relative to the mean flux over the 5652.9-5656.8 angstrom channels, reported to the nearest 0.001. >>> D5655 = 0.983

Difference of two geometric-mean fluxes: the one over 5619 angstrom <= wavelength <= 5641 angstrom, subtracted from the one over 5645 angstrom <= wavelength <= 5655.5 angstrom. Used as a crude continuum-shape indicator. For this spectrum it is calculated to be 0.01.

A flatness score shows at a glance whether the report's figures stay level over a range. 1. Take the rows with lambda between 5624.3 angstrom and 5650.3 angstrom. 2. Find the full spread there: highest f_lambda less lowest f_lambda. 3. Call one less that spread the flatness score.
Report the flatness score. 0.930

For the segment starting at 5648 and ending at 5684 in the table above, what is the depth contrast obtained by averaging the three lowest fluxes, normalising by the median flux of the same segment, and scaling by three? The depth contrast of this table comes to 2.91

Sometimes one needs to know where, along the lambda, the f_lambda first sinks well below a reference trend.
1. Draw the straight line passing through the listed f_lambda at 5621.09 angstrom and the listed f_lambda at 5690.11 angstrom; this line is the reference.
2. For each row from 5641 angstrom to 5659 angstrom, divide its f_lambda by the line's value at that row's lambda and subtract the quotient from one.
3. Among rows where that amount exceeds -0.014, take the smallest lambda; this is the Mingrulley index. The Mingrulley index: 5645.73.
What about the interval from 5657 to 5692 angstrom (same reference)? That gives 5657.44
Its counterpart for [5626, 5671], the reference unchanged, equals 5626.27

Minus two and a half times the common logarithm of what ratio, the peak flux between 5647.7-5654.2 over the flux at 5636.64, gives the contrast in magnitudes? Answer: -0.016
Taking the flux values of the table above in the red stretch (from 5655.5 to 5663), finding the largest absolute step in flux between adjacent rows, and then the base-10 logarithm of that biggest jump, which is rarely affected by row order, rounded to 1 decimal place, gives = -1.6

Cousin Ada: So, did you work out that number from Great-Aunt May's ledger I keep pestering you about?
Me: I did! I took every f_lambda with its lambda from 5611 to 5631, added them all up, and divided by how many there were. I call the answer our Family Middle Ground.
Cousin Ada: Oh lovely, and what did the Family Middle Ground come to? 2.14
